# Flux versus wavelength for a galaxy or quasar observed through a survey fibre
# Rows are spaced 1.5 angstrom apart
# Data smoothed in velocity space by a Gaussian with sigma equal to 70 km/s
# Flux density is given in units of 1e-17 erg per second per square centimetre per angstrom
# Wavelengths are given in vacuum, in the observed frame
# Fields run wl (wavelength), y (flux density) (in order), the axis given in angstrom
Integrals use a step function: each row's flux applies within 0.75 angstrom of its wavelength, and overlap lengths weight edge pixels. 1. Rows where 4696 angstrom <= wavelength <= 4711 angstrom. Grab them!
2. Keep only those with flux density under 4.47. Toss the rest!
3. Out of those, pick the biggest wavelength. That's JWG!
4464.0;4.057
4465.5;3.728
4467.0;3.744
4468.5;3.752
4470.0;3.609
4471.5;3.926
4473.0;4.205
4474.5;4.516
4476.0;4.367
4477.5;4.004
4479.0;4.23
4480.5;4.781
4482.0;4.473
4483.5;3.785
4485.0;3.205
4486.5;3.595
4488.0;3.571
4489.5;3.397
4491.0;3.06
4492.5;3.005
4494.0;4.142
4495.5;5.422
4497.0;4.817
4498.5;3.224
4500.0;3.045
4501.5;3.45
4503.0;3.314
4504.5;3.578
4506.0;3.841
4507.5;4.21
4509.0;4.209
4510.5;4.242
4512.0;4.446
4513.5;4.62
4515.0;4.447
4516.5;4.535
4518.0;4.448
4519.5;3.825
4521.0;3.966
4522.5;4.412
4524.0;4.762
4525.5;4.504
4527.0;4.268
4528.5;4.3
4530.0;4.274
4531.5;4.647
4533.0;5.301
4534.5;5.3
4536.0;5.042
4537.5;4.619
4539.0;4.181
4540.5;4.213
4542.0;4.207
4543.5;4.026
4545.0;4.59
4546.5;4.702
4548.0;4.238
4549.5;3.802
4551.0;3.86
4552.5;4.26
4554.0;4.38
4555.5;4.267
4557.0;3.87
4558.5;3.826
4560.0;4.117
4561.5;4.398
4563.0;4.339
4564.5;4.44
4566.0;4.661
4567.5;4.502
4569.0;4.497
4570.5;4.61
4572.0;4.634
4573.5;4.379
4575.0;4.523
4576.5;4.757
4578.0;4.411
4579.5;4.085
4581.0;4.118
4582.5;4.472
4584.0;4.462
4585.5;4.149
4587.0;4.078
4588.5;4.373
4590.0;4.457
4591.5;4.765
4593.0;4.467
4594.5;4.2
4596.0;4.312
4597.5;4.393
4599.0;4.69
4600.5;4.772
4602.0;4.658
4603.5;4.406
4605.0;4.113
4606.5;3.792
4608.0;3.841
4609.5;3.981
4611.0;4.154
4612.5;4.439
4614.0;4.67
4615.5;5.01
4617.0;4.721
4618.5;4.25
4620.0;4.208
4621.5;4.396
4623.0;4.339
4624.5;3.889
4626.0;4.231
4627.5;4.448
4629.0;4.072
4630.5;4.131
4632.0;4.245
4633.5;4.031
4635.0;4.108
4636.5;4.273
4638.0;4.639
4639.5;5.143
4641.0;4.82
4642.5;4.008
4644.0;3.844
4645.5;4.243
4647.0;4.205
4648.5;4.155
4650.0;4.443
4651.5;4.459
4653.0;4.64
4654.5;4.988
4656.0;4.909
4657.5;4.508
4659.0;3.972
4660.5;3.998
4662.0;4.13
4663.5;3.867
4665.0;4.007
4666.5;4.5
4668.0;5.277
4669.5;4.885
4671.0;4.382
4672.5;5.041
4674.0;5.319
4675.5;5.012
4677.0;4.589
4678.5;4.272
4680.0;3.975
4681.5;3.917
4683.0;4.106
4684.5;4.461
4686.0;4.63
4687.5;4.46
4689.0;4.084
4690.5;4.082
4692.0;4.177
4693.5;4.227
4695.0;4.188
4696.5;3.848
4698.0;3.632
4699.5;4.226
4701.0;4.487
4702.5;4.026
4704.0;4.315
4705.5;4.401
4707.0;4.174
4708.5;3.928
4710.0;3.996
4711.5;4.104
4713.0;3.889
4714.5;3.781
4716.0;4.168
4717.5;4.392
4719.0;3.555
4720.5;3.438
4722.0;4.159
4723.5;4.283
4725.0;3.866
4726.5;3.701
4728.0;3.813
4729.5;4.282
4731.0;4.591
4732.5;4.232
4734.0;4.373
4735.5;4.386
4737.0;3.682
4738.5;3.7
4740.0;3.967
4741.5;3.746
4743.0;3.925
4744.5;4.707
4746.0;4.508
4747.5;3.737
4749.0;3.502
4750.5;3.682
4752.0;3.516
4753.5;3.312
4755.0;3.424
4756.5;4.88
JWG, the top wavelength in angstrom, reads 4710.0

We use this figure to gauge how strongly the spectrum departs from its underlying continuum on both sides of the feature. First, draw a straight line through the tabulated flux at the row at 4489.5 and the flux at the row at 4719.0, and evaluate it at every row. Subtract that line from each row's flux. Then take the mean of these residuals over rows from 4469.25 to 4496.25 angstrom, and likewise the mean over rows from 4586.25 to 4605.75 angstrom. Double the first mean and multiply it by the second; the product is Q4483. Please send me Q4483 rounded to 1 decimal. 1.1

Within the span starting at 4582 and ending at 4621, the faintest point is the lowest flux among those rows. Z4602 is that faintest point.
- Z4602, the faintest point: 3.792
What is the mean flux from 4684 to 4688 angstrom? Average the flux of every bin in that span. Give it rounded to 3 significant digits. 4.52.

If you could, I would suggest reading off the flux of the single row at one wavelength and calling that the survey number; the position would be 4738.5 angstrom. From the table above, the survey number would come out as 3.7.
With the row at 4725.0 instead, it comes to 3.866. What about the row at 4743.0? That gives 3.925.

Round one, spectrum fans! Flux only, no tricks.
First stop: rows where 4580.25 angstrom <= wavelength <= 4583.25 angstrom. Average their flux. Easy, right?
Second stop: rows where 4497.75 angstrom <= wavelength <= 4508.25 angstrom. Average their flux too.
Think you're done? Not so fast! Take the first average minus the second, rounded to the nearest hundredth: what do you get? 0.77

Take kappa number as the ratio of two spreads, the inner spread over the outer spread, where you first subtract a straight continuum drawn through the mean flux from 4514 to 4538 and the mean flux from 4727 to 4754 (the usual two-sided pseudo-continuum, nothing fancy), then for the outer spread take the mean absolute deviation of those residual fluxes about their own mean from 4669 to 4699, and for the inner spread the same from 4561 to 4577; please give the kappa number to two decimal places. 0.33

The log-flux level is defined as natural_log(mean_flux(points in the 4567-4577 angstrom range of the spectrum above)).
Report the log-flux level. 1.52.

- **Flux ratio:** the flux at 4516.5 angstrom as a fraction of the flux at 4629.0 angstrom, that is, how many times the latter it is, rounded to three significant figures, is 1.11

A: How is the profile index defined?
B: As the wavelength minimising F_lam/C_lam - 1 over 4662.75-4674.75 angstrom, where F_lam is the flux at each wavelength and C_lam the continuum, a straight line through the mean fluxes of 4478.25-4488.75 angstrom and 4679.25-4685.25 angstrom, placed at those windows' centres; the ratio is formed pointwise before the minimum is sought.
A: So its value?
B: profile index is 4663.5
